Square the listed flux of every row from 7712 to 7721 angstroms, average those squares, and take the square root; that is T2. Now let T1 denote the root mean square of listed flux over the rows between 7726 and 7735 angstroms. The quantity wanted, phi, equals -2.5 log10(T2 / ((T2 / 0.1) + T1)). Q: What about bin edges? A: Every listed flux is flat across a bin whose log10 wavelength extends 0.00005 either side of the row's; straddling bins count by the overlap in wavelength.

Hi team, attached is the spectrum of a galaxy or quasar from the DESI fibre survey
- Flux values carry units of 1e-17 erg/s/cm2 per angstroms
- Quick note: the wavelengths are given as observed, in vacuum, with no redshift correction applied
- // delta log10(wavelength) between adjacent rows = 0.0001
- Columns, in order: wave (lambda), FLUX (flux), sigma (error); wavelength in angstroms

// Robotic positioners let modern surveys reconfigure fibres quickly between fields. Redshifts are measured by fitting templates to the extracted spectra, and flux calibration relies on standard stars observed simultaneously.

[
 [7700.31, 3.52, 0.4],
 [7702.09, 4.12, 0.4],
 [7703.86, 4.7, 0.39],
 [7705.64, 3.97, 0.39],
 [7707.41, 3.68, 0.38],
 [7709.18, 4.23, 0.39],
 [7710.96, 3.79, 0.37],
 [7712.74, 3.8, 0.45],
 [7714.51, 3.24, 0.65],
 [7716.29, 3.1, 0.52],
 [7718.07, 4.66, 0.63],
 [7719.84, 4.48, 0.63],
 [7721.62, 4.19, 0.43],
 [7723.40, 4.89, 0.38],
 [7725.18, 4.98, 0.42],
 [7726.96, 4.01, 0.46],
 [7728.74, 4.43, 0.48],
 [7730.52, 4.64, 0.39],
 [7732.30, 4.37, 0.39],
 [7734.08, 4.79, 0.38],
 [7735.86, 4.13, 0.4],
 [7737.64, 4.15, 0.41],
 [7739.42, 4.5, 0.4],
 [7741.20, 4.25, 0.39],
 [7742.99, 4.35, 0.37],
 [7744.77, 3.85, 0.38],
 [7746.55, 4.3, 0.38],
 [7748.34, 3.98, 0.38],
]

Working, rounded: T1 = 4.5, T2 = 3.91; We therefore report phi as 2.62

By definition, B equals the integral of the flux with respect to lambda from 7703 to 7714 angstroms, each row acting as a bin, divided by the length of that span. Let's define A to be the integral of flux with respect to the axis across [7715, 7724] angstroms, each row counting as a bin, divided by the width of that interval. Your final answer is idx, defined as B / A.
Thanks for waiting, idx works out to 0.95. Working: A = 4.2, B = 4.00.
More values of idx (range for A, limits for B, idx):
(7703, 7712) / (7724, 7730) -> 1.11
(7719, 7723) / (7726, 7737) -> 1.00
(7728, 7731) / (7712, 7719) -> 0.82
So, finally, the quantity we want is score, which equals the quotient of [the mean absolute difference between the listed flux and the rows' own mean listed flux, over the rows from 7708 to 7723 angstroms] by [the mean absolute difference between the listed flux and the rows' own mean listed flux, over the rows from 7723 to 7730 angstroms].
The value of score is 1.3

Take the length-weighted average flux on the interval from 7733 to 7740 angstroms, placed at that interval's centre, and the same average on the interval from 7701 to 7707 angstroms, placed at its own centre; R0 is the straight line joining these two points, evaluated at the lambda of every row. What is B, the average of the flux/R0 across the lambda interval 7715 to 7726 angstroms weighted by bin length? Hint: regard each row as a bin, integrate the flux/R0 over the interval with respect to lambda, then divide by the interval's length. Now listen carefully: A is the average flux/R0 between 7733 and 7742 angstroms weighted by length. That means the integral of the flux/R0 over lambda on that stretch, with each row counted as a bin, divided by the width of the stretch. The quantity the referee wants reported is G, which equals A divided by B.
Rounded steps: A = 0.99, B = 1.01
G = 0.98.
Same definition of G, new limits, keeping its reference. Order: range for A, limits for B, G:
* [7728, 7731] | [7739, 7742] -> 1.05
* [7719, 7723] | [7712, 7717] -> 1.29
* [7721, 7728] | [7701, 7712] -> 1.08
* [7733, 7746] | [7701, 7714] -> 1.02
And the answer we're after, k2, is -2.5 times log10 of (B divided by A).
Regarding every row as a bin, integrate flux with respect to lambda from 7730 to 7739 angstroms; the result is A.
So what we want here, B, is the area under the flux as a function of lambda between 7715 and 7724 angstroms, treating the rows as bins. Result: 0.05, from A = 39.7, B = 38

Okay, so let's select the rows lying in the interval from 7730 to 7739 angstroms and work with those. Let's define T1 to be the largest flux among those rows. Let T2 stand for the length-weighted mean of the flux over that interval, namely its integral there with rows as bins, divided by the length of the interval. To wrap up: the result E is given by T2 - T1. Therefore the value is -0.38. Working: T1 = 4.79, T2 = 4.4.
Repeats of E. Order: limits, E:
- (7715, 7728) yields -0.68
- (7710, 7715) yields -0.15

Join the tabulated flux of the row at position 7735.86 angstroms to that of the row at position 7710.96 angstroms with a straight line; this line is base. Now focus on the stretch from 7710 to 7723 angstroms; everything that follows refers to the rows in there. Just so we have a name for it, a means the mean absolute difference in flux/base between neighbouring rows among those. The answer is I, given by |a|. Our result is 0.121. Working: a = 0.121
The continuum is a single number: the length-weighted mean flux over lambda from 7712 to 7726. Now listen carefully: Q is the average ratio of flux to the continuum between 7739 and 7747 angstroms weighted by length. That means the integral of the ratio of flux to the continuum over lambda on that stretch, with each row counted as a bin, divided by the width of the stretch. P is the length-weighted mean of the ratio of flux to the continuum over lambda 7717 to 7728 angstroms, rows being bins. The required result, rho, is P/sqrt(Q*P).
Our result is 1.03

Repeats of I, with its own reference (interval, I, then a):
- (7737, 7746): 0.071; 0.071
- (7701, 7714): 0.118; 0.118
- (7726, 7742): 0.078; 0.078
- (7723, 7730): 0.121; 0.121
